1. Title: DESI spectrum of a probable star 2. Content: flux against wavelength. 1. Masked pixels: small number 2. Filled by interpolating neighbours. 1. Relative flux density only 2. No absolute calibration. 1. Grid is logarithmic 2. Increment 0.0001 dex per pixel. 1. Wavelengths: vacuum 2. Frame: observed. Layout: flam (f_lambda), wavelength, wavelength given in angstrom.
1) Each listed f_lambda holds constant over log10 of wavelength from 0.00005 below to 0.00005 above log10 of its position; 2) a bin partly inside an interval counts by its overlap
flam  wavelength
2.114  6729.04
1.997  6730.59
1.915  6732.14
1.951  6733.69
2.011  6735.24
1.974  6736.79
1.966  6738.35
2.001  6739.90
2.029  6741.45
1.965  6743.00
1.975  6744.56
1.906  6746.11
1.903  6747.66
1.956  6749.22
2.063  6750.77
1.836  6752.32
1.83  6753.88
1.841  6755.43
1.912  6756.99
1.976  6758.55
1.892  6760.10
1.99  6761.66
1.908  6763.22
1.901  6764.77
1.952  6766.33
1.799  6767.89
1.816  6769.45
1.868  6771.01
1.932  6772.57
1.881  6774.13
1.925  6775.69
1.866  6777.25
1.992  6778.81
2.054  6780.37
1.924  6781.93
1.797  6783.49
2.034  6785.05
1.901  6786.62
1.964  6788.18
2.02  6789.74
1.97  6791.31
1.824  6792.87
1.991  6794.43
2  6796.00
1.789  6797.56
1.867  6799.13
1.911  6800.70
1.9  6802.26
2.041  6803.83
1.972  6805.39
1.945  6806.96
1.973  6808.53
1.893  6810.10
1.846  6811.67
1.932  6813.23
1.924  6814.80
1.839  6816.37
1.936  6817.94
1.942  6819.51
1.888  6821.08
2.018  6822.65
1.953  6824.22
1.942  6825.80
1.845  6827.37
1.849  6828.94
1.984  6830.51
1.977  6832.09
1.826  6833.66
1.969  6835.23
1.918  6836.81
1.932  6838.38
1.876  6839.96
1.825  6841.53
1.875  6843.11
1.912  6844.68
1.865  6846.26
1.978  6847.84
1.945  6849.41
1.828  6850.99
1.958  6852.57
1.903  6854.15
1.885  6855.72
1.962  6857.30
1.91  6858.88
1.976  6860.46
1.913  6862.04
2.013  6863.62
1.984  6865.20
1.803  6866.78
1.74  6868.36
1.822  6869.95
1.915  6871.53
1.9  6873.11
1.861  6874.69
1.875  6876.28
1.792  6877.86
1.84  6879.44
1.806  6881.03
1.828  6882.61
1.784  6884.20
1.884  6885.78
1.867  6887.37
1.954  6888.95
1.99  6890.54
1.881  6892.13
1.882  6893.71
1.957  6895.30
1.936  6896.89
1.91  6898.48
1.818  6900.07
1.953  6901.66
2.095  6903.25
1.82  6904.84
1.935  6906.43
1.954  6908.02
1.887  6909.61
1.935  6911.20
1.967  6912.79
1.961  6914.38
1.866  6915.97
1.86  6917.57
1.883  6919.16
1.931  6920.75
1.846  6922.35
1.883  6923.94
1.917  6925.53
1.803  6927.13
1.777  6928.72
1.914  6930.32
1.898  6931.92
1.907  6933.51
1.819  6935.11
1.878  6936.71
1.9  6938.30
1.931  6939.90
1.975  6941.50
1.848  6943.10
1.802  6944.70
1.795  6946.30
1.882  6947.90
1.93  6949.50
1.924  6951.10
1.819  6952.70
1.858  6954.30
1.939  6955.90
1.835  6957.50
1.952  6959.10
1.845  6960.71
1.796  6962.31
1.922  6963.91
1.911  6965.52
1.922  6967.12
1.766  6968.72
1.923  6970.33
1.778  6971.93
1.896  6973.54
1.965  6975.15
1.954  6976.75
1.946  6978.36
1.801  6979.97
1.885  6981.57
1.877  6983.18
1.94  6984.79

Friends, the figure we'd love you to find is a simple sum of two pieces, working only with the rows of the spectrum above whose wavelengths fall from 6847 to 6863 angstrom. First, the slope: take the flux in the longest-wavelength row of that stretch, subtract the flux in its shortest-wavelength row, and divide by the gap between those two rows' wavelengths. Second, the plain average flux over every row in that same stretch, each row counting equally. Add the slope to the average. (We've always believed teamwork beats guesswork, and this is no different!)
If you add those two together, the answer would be 1.92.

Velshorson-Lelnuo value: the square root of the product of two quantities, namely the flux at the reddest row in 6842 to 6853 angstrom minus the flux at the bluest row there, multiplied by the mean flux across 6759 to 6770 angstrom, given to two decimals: 0.40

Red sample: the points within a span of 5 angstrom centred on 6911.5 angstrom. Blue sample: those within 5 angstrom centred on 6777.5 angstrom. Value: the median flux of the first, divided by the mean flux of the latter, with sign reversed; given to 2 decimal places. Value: -1.00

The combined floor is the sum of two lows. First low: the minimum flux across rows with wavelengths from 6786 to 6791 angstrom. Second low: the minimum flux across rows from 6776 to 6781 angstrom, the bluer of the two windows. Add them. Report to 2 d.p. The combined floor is 3.77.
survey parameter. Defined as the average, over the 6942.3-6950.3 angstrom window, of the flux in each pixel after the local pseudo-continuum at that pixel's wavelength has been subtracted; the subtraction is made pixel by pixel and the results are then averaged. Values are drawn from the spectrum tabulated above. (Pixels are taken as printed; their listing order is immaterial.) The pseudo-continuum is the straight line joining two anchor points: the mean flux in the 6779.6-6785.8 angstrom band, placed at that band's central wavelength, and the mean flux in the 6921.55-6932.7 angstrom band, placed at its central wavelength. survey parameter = 0.00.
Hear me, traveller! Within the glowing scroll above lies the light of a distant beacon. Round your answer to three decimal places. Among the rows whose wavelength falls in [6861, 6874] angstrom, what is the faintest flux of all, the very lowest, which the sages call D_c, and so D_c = 1.740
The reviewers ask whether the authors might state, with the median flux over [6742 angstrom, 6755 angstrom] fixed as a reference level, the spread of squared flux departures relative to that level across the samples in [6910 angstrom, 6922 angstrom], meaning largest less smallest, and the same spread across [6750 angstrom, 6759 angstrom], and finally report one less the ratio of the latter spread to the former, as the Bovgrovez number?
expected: -2.4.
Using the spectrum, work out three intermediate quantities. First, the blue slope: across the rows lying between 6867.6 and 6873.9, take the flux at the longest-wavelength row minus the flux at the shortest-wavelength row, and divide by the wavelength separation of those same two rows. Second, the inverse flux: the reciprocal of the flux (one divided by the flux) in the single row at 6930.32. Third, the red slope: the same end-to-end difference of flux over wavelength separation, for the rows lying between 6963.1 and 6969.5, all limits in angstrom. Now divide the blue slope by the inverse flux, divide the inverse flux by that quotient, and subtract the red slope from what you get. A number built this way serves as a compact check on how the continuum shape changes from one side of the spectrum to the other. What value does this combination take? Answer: 8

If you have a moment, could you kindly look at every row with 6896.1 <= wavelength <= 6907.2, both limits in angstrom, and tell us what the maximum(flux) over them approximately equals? 2.095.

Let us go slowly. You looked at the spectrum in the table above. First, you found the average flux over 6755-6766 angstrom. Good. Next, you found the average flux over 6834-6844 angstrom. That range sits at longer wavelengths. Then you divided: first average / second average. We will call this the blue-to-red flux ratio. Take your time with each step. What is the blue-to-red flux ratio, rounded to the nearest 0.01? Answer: 1.01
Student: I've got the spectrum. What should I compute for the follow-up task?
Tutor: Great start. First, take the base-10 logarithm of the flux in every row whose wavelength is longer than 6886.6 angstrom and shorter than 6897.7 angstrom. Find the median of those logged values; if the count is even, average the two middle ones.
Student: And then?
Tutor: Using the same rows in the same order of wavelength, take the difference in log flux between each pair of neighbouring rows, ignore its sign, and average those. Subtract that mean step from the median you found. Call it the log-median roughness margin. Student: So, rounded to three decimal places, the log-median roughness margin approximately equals 0.275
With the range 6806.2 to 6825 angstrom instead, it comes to 0.272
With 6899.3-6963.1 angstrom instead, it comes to 0.260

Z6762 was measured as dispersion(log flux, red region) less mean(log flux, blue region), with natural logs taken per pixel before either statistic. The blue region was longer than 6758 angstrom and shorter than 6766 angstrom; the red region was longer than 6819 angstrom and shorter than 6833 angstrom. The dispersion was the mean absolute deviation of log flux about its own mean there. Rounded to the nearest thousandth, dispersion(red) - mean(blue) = -0.634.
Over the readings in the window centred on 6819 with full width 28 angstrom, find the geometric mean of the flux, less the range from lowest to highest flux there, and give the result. 1.75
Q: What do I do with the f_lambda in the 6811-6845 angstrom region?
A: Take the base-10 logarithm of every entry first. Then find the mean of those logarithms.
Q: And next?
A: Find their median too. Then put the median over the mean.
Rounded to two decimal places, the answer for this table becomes 1.01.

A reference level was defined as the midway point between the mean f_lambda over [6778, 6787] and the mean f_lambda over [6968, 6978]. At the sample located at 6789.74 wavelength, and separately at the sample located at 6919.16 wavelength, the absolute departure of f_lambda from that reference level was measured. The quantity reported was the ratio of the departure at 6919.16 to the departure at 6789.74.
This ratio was 0.3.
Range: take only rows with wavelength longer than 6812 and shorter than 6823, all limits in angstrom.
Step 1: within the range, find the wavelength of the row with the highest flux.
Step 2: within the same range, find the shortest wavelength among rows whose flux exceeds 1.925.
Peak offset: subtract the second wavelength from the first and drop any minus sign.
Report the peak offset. 9.4 angstrom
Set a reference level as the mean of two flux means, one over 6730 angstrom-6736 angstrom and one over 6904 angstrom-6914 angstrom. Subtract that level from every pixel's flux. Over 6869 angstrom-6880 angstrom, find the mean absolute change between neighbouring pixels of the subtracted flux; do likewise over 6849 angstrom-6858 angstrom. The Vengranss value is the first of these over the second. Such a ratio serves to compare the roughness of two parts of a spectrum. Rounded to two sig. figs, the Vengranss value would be 0.61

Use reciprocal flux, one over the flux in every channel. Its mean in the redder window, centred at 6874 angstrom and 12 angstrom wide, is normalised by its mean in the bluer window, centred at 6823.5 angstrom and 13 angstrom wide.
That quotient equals 1.04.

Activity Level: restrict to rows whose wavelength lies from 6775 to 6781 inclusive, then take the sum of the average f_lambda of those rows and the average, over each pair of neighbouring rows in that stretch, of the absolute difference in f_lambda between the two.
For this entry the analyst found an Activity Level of 2.04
